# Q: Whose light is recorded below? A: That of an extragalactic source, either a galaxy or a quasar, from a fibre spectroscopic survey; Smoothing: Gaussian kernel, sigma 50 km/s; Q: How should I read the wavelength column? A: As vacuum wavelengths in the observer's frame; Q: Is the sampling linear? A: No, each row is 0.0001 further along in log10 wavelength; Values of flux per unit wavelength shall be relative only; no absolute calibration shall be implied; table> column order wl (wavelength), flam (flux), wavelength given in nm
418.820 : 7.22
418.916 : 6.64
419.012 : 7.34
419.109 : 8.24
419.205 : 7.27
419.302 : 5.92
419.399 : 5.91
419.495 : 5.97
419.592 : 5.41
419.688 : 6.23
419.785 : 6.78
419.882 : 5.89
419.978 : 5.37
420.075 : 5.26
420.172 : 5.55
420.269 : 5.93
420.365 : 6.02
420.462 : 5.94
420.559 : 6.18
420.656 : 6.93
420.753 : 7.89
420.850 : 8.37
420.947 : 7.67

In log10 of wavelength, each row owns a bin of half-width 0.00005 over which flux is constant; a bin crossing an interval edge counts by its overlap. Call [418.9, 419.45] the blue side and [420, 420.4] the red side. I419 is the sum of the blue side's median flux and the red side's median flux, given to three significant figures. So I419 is 12.7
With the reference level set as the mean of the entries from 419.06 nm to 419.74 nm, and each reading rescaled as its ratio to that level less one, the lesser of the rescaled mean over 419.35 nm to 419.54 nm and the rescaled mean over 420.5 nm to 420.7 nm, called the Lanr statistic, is -0.075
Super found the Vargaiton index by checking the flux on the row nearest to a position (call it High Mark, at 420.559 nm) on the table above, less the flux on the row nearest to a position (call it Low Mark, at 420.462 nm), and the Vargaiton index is 0.24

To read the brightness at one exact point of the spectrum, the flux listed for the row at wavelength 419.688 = 6.23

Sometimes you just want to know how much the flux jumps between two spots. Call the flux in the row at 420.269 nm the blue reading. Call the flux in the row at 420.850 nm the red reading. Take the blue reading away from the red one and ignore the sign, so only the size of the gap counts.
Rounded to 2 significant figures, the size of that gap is 2.4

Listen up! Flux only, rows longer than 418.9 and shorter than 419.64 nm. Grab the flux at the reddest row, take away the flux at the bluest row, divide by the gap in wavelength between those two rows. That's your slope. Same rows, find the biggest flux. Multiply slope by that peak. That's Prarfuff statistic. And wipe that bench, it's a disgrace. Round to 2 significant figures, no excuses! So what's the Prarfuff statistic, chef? -15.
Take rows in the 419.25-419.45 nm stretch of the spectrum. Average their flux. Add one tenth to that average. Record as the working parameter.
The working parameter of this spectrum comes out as 6.0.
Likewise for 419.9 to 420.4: 5.7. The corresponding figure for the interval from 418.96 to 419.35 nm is 7.3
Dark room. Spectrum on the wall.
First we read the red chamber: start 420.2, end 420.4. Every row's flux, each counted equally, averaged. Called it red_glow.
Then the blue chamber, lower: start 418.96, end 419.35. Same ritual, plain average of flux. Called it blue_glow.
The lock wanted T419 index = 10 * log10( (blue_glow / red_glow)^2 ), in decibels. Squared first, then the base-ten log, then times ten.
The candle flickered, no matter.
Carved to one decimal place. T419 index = 1.6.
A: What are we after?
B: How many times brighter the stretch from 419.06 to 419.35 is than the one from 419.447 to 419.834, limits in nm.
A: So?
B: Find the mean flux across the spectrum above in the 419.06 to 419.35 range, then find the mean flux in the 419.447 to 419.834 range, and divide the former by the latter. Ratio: 1.17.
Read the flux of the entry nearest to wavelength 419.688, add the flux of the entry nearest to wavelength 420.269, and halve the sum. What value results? 6.08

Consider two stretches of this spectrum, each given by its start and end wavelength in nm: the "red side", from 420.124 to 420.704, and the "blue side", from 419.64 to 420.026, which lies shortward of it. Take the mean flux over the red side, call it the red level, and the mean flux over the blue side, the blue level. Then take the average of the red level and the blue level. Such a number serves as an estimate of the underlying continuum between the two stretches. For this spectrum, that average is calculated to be 6.1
